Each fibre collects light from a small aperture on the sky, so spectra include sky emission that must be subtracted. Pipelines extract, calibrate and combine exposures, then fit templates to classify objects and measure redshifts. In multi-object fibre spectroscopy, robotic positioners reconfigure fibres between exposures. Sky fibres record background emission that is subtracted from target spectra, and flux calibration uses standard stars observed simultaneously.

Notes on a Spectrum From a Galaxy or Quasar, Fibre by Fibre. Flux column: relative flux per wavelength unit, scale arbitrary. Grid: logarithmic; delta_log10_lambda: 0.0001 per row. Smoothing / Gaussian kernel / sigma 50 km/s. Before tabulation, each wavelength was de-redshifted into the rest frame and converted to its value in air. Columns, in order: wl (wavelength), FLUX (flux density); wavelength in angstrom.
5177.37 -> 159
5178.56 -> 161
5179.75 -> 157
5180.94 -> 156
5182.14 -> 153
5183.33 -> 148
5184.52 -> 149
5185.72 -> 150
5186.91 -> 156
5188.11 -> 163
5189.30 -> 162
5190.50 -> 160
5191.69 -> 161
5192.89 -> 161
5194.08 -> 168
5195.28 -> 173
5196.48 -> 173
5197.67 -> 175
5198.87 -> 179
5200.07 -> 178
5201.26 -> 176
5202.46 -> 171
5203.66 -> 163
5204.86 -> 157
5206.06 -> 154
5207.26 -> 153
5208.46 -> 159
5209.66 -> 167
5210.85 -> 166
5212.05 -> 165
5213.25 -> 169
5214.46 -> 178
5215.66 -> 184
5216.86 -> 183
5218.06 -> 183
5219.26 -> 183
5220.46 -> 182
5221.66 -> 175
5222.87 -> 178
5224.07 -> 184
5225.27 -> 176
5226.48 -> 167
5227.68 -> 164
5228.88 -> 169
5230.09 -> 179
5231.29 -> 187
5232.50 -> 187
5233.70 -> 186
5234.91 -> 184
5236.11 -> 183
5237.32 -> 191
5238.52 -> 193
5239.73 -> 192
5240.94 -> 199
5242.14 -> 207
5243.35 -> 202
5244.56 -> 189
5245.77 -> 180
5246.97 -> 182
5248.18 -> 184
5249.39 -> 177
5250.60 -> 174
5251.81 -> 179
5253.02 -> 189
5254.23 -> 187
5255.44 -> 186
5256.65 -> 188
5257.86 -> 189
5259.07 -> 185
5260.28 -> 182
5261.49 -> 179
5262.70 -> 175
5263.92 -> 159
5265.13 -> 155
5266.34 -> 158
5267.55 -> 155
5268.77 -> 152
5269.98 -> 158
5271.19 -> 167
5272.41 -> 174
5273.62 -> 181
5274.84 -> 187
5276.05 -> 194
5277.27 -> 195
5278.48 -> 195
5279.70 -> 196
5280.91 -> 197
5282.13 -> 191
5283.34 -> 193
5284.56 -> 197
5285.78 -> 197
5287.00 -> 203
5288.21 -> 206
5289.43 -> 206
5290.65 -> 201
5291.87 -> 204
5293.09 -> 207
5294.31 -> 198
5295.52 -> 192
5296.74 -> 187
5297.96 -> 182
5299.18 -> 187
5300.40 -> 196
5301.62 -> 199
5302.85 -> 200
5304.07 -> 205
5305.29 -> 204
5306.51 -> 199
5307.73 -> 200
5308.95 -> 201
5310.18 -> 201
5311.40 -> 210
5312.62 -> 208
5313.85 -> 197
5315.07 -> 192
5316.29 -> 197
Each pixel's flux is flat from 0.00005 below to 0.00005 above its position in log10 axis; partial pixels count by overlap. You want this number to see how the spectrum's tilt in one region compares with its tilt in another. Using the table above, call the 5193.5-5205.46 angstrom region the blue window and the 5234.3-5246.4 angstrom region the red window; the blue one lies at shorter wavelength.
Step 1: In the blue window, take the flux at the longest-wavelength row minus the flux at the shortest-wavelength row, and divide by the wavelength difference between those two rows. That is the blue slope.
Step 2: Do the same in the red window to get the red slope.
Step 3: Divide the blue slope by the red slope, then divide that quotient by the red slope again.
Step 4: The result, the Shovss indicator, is -7.5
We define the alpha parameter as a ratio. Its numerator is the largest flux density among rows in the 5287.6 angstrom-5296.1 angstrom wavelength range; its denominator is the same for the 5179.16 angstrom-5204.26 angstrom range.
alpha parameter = 1.16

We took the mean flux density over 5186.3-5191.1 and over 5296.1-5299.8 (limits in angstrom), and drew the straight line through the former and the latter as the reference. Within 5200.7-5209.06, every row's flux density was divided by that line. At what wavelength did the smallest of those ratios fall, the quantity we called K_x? 5207.26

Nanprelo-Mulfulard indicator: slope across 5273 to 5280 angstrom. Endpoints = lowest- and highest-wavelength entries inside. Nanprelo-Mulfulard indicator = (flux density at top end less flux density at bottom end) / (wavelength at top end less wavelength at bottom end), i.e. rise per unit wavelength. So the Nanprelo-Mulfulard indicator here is 2.5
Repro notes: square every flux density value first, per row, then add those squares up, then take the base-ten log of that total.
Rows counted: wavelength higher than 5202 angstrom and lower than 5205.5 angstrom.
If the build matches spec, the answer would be 4.91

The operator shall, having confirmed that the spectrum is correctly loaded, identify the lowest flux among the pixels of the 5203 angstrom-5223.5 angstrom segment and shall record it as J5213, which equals 153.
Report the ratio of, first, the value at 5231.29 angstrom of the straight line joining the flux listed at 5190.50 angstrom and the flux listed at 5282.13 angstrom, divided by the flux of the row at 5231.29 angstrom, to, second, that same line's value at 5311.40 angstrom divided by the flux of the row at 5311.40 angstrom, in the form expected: 0.971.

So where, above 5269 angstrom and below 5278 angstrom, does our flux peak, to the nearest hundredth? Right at 5277.27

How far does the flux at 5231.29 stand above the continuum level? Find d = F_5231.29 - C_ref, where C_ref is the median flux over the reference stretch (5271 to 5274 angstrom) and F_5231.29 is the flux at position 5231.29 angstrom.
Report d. 13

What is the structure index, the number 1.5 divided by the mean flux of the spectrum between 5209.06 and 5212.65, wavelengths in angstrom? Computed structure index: 0.0090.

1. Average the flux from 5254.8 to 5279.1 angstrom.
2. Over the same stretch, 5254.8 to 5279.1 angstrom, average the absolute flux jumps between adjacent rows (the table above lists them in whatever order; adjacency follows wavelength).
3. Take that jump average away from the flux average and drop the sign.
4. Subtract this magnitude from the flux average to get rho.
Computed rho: 4.7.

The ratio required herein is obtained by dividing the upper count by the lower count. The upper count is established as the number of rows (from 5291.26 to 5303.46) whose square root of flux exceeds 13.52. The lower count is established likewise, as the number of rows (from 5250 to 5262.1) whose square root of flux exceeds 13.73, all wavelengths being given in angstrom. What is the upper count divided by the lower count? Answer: 4.5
